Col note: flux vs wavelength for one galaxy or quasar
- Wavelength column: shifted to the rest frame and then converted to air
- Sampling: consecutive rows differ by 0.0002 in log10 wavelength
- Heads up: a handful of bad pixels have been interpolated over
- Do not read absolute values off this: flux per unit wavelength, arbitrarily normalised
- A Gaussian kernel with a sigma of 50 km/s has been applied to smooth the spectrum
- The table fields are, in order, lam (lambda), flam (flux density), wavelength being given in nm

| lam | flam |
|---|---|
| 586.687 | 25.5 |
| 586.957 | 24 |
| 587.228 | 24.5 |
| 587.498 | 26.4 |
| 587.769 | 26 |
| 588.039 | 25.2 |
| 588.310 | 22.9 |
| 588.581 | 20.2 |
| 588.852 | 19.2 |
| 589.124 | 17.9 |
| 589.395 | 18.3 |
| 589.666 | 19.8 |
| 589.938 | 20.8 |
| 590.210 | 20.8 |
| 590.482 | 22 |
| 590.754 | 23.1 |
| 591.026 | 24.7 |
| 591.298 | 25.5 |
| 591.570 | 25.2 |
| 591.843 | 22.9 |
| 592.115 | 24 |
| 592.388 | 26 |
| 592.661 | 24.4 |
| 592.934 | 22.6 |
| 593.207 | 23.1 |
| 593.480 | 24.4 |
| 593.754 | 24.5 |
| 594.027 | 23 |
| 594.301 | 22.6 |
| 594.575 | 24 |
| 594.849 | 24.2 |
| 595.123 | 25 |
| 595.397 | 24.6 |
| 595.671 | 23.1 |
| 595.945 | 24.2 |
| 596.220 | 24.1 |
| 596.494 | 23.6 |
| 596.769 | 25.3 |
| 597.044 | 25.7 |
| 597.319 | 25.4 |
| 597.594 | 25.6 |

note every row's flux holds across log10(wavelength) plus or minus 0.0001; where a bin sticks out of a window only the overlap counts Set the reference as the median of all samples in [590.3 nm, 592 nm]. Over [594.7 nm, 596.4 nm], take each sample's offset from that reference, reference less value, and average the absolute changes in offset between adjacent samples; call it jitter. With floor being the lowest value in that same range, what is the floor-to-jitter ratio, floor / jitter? 30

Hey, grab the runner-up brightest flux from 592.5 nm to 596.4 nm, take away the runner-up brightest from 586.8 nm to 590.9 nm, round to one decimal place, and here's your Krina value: -1.4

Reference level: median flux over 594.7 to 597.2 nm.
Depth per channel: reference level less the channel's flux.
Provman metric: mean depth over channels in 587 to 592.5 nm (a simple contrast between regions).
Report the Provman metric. 1.4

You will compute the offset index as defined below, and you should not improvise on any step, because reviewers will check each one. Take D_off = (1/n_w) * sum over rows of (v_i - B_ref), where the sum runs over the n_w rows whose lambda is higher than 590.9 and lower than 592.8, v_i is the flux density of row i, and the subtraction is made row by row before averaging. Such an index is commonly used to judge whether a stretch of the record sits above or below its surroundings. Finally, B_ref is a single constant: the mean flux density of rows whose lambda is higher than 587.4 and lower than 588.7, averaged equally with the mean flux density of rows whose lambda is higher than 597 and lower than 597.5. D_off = -0.2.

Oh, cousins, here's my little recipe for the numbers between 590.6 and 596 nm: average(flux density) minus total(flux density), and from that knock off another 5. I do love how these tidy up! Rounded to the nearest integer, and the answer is -462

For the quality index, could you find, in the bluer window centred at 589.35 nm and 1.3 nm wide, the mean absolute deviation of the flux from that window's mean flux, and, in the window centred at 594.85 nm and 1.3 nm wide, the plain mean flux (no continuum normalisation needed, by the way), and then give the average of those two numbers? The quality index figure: 12.5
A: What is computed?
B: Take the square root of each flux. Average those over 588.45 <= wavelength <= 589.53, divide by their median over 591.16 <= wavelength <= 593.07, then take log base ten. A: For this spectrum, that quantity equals -0.056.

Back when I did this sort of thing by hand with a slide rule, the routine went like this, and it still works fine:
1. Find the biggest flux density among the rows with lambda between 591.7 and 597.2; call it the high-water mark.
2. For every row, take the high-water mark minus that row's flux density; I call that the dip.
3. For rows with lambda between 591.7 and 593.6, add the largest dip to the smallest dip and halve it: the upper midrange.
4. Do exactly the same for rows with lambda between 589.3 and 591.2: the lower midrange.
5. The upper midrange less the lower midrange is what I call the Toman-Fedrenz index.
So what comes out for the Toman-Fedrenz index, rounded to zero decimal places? -3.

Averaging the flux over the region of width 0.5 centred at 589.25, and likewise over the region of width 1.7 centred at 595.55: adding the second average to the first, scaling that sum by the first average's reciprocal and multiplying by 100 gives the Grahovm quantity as 234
